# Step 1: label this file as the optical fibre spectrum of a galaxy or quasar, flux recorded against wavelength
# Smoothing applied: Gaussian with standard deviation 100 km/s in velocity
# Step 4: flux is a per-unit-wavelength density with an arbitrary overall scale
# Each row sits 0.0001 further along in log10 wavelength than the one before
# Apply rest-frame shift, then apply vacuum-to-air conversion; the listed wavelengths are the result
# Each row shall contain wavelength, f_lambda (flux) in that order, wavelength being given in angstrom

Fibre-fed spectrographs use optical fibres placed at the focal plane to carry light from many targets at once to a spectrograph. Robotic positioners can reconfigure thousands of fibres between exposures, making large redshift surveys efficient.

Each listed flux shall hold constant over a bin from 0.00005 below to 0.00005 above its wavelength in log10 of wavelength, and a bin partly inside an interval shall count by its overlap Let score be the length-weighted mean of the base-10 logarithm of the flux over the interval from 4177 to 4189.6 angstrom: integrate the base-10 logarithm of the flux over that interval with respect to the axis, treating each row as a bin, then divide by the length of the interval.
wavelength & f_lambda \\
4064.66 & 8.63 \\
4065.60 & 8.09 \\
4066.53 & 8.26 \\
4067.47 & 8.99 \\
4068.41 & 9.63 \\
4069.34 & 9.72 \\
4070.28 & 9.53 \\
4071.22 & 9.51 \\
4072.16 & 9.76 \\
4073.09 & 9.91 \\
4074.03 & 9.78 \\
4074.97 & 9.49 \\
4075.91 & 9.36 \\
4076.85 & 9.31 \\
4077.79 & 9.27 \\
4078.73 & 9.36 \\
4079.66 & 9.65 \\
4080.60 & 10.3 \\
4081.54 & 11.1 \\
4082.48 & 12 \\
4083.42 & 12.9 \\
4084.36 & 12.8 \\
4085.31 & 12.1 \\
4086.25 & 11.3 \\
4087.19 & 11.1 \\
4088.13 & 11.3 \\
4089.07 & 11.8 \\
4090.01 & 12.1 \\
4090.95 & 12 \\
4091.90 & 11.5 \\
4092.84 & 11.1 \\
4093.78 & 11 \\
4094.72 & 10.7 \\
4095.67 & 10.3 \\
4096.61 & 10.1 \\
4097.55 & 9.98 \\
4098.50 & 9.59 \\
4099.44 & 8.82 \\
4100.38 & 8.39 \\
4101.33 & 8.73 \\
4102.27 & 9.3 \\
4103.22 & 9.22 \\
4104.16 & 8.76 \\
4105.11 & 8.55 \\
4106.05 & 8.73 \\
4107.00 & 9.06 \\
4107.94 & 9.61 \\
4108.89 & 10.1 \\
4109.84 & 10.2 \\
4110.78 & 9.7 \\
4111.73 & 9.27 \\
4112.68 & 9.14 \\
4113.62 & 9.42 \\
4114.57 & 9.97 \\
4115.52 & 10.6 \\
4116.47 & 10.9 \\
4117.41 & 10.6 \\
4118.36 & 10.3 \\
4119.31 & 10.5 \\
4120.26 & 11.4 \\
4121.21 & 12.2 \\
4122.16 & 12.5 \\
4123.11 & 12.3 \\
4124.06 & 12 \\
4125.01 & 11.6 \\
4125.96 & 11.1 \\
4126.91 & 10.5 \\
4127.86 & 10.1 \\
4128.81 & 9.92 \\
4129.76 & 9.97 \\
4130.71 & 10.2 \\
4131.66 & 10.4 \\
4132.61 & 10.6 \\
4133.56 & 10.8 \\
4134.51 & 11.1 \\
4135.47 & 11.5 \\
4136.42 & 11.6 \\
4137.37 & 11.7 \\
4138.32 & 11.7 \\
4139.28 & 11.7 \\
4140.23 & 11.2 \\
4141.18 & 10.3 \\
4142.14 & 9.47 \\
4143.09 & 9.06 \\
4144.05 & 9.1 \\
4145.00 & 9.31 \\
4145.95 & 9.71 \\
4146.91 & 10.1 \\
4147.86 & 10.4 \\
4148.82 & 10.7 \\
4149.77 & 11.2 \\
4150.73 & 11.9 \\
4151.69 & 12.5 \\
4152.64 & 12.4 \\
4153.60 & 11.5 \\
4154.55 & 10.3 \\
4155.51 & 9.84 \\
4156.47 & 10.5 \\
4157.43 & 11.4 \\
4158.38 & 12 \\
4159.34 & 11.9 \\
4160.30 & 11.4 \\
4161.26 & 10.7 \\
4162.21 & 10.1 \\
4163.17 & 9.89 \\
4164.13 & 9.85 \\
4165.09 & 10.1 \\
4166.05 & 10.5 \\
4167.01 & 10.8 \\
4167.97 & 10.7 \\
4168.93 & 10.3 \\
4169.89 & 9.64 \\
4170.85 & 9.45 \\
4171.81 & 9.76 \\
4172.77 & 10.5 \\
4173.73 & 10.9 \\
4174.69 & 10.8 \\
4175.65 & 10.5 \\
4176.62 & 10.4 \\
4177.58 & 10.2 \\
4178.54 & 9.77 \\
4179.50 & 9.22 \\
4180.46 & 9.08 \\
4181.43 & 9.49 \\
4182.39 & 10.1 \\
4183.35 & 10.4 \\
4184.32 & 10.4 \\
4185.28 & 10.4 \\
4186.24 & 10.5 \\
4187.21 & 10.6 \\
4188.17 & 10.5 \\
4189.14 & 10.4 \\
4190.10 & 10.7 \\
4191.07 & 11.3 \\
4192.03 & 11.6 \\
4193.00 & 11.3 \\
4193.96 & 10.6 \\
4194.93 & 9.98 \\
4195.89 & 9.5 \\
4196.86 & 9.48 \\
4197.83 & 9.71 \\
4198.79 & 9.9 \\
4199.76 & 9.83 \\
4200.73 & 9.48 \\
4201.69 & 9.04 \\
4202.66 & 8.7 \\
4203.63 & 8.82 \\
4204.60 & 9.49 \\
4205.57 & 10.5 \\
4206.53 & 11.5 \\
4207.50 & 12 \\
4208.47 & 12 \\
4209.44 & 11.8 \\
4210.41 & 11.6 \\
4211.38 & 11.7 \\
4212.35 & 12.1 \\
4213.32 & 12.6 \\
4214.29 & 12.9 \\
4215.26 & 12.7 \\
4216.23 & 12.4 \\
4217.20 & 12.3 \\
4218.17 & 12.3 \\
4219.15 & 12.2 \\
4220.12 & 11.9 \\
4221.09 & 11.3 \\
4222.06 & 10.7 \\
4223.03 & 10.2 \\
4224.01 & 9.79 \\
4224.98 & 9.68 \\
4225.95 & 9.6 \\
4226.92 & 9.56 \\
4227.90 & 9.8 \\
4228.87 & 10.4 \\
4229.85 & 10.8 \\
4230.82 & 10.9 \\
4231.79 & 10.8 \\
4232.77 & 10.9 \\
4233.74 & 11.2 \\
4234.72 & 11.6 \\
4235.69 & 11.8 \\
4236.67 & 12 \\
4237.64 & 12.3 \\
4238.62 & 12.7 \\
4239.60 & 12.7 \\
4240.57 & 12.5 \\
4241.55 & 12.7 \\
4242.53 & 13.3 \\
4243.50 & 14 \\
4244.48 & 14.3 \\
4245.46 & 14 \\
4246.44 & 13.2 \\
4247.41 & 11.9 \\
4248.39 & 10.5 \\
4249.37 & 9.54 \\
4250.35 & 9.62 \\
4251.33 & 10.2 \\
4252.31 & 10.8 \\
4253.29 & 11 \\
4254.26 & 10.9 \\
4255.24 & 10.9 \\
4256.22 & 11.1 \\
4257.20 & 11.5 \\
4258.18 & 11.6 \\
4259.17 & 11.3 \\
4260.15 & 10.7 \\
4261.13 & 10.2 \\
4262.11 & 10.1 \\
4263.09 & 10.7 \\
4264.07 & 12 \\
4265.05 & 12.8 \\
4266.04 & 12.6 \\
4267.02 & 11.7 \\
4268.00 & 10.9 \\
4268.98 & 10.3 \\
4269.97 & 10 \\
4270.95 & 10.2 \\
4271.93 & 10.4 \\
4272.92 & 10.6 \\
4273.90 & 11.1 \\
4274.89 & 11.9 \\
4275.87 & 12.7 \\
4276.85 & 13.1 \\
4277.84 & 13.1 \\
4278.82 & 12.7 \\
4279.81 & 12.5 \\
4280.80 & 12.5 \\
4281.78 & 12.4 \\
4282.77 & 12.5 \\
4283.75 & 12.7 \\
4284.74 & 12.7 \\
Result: 1.00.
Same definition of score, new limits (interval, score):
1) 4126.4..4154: 1.03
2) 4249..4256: 1.02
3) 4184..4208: 1.01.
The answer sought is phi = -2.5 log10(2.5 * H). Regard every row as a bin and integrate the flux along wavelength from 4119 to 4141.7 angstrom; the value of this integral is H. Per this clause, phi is -7.00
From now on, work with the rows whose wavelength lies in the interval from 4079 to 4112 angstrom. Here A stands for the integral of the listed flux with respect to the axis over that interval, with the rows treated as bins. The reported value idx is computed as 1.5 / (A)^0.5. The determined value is 0.081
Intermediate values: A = 342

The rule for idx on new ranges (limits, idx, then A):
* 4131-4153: 0.097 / 237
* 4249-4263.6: 0.120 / 156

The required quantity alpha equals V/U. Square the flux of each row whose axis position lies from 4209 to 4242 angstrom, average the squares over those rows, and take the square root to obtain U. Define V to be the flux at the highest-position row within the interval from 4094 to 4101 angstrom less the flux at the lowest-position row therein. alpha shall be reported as -0.20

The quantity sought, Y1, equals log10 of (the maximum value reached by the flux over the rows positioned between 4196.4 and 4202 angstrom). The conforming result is 1.00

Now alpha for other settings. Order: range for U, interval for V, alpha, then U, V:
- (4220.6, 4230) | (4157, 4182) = -0.19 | 10.2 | -2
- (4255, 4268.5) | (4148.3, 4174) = 0.02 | 11.3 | 0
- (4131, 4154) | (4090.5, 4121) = -0.06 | 10.9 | -1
